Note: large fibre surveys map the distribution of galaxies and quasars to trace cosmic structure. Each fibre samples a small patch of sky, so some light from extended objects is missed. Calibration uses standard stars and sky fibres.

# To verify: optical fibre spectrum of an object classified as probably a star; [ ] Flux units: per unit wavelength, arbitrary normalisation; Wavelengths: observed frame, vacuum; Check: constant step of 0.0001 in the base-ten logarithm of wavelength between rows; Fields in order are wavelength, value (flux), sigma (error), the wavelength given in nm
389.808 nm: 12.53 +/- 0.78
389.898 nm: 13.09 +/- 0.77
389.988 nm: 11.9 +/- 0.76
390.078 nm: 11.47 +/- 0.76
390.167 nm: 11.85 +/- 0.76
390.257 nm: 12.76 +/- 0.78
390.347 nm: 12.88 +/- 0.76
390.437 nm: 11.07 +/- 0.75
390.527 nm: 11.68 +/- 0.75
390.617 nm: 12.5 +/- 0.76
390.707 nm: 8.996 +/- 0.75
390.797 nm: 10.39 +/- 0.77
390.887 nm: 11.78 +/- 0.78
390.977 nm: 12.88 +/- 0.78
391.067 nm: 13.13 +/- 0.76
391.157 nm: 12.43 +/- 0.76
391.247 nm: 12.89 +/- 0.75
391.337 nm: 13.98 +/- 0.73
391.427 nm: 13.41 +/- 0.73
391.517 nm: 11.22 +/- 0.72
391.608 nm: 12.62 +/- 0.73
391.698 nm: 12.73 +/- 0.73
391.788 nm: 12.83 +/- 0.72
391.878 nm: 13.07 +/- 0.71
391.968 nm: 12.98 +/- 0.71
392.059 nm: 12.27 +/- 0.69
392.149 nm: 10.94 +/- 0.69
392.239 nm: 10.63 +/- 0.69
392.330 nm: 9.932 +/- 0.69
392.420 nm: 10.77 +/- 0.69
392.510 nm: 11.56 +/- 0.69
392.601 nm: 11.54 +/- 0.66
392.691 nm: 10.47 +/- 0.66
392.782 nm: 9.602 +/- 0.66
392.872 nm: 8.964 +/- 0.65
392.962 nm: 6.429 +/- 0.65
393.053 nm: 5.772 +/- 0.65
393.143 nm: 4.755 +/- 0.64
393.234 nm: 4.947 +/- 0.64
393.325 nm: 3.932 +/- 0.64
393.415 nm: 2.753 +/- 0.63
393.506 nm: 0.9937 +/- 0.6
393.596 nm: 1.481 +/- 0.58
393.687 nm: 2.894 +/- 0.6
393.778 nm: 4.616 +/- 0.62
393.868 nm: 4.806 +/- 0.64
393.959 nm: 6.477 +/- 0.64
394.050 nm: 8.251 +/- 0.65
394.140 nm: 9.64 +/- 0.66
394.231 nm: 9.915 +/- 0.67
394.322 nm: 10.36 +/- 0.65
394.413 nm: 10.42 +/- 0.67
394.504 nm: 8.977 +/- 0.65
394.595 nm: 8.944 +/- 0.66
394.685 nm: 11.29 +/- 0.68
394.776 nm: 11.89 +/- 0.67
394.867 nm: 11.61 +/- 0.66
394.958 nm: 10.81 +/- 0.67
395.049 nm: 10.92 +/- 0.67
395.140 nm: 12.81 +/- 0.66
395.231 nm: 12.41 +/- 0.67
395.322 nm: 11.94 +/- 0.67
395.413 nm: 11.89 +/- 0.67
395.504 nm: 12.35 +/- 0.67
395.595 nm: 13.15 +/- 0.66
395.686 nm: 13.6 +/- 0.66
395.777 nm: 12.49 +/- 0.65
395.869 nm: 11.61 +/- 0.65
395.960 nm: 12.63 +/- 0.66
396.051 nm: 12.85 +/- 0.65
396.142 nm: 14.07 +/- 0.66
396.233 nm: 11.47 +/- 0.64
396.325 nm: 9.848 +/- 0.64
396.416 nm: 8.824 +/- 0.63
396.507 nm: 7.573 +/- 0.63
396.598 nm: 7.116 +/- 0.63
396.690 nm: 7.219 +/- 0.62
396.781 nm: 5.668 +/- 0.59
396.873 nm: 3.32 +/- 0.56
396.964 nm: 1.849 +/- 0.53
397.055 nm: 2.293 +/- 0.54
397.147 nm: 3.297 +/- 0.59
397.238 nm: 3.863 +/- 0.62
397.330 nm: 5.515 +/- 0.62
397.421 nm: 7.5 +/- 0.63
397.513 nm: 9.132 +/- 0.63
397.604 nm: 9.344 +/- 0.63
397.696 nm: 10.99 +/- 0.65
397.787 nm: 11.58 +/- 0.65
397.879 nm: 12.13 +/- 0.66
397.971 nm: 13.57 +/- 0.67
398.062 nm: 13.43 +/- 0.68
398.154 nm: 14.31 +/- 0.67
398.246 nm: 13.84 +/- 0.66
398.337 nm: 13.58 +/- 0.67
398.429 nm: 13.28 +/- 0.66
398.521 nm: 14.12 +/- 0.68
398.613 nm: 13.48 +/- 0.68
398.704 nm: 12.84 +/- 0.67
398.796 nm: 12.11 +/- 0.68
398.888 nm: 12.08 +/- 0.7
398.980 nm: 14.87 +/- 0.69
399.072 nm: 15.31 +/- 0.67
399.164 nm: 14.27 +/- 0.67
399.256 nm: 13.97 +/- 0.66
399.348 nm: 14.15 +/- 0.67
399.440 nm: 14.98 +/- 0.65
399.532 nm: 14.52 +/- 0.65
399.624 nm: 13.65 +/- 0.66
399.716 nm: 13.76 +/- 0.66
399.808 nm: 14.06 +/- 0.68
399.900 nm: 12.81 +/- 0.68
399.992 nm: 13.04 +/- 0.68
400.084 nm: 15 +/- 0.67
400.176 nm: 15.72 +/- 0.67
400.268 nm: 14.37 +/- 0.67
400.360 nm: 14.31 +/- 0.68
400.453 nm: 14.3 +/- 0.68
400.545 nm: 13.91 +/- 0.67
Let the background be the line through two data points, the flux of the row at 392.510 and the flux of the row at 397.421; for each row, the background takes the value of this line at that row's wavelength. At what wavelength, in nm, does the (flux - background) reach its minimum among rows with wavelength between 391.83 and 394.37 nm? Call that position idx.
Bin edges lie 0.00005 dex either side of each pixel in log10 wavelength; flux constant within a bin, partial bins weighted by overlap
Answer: 393.506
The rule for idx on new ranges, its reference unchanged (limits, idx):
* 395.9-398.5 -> 396.964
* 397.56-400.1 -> 397.604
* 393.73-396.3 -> 393.778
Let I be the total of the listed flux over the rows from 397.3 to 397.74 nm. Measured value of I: 42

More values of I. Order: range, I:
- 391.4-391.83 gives 63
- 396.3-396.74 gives 41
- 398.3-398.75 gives 67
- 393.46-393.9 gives 15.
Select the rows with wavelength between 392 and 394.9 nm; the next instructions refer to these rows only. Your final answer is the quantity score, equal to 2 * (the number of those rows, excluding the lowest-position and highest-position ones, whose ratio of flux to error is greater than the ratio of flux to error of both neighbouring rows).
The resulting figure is 8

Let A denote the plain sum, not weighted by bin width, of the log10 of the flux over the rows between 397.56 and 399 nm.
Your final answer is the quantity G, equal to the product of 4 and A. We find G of 70.8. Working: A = 17.7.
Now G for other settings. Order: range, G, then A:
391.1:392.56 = 69.3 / 17.3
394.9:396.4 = 69.4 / 17.3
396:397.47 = 49.9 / 12.5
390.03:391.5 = 69.2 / 17.3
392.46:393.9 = 44.1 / 11.0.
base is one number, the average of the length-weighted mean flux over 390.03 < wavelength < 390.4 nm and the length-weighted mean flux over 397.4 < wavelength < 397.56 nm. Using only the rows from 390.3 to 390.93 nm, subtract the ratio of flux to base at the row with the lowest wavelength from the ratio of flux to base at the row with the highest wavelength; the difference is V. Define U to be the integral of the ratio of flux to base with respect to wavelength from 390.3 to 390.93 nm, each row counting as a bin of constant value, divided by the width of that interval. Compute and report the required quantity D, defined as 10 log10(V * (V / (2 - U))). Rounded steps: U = 1.10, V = -0.11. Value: -19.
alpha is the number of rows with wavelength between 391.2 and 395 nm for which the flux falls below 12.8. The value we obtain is 36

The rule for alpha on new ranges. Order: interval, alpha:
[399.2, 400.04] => 0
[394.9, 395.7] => 6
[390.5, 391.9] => 9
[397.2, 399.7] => 10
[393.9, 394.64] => 8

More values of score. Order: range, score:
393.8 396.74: 10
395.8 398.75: 10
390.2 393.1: 12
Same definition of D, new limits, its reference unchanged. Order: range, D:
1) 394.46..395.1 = -14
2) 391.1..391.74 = -30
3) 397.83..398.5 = -18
